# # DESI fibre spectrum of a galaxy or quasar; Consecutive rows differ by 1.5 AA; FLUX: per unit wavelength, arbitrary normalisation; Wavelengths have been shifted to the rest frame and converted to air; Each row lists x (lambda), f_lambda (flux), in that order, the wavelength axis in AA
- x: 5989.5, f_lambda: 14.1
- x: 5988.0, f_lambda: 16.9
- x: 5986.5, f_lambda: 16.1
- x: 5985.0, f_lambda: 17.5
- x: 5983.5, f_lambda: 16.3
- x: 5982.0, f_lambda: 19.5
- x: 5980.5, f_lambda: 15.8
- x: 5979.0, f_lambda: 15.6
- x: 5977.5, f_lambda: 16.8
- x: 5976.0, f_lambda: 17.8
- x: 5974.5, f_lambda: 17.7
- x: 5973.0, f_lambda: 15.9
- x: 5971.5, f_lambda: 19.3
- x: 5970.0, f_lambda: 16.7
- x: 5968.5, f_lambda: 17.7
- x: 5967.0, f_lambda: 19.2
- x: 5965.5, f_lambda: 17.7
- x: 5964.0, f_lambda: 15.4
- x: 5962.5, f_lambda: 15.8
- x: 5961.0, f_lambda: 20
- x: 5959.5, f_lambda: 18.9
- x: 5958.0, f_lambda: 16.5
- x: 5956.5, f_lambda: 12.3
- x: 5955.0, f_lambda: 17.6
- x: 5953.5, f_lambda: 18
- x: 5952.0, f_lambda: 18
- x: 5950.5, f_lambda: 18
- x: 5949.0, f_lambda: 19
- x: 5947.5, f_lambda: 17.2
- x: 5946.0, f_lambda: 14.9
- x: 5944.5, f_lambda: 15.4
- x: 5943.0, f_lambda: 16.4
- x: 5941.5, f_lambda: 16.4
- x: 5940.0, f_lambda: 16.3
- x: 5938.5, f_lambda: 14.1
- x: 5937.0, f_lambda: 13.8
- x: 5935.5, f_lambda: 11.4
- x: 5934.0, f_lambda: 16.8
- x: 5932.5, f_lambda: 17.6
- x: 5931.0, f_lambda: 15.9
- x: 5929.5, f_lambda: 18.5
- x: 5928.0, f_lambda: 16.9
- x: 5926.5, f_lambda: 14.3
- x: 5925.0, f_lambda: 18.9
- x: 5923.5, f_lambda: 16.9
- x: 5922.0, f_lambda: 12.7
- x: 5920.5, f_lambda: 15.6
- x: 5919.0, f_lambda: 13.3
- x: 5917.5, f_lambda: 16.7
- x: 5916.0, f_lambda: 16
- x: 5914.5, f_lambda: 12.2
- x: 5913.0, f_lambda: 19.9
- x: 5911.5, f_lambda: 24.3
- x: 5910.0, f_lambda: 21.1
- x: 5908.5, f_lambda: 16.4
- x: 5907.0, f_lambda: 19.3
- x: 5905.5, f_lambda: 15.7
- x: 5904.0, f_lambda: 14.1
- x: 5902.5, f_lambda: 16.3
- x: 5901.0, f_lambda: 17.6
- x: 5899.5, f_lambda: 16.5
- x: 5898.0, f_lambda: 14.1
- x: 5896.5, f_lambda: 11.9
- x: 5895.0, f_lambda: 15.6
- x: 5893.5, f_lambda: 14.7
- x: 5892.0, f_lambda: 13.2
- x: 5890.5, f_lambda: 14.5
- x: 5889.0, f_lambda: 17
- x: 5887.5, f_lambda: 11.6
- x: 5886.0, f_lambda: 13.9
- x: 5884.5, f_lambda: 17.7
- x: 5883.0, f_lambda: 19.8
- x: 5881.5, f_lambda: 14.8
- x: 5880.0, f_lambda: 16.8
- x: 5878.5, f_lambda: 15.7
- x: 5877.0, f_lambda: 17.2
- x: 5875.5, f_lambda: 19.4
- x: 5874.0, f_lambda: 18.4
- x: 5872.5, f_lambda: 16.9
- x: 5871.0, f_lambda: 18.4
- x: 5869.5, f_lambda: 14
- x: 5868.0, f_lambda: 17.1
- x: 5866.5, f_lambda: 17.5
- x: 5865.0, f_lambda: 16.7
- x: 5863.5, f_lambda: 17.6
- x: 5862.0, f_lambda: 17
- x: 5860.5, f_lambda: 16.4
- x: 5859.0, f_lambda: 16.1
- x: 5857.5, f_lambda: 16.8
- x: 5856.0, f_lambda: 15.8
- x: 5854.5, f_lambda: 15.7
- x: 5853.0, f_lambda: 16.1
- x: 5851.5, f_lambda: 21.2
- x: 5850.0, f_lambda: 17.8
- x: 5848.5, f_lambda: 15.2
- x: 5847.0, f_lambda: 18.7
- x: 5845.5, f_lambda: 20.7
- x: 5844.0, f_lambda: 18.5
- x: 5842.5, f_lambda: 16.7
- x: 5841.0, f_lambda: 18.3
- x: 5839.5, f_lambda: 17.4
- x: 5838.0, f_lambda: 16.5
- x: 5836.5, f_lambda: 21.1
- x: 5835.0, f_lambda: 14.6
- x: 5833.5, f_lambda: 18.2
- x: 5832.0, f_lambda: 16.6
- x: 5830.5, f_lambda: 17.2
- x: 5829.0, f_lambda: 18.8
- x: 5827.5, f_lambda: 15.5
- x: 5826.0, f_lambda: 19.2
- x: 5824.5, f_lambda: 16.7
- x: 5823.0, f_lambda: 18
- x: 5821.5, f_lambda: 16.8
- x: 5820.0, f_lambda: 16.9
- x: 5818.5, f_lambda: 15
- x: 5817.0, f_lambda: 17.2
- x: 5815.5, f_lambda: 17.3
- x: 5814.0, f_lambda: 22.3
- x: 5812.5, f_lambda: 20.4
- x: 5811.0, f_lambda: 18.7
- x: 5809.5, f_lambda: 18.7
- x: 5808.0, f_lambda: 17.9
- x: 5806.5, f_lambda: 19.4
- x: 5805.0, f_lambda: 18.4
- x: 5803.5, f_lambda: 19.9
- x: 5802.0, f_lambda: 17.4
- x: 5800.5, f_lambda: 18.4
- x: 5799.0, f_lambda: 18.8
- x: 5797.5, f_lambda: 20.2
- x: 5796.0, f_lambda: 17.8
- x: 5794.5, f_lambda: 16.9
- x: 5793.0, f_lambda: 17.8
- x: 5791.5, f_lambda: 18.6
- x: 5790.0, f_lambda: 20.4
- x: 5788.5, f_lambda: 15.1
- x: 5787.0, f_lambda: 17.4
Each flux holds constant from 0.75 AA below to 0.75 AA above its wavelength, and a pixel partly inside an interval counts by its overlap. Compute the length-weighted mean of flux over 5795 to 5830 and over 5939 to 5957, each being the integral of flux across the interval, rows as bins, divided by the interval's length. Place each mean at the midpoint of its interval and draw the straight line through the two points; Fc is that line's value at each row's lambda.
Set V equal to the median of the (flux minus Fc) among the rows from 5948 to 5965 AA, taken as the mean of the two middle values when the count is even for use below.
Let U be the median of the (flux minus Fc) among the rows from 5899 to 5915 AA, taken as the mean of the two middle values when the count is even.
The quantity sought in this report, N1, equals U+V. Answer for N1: 0.7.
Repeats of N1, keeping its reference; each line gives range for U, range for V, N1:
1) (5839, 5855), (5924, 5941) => -0.4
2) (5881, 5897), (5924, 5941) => -3.1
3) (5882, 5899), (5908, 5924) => -3.5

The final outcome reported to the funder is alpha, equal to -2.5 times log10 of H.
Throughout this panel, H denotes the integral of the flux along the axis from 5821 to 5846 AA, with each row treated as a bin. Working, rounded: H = 442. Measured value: -6.6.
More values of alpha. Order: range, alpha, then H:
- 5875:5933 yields -7.4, 943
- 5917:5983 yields -7.6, 1094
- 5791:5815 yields -6.6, 452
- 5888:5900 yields -5.6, 175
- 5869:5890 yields -6.4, 348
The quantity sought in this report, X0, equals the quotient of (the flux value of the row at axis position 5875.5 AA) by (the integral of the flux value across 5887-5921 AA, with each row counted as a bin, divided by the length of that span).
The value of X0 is 1.21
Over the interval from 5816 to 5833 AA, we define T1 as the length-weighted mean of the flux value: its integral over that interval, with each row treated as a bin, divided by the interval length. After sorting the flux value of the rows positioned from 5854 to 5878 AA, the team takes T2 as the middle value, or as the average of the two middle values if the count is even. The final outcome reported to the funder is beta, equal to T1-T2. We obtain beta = 0.2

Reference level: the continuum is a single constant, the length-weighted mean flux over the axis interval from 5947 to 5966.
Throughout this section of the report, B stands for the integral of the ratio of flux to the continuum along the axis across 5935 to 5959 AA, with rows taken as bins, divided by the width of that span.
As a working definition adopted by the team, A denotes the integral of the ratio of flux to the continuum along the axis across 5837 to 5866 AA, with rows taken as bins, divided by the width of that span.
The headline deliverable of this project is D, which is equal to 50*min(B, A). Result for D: 46.5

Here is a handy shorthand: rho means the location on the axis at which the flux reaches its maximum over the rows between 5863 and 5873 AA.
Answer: 5871.0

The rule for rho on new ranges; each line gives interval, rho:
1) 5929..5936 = 5929.5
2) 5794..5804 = 5797.5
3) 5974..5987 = 5982.0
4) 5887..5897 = 5889.0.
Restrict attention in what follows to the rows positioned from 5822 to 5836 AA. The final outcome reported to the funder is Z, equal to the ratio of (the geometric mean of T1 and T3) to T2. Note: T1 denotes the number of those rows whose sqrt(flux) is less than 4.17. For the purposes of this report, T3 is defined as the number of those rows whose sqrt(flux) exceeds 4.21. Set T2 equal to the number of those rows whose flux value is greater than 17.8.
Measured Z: 1.12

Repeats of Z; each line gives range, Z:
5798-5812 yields 0.00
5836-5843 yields 1.00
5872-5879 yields 1.22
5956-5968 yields 1.15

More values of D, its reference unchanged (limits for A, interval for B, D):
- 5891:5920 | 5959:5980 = 47.0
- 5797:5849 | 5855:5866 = 48.2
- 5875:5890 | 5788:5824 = 47.3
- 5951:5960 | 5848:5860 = 48.8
